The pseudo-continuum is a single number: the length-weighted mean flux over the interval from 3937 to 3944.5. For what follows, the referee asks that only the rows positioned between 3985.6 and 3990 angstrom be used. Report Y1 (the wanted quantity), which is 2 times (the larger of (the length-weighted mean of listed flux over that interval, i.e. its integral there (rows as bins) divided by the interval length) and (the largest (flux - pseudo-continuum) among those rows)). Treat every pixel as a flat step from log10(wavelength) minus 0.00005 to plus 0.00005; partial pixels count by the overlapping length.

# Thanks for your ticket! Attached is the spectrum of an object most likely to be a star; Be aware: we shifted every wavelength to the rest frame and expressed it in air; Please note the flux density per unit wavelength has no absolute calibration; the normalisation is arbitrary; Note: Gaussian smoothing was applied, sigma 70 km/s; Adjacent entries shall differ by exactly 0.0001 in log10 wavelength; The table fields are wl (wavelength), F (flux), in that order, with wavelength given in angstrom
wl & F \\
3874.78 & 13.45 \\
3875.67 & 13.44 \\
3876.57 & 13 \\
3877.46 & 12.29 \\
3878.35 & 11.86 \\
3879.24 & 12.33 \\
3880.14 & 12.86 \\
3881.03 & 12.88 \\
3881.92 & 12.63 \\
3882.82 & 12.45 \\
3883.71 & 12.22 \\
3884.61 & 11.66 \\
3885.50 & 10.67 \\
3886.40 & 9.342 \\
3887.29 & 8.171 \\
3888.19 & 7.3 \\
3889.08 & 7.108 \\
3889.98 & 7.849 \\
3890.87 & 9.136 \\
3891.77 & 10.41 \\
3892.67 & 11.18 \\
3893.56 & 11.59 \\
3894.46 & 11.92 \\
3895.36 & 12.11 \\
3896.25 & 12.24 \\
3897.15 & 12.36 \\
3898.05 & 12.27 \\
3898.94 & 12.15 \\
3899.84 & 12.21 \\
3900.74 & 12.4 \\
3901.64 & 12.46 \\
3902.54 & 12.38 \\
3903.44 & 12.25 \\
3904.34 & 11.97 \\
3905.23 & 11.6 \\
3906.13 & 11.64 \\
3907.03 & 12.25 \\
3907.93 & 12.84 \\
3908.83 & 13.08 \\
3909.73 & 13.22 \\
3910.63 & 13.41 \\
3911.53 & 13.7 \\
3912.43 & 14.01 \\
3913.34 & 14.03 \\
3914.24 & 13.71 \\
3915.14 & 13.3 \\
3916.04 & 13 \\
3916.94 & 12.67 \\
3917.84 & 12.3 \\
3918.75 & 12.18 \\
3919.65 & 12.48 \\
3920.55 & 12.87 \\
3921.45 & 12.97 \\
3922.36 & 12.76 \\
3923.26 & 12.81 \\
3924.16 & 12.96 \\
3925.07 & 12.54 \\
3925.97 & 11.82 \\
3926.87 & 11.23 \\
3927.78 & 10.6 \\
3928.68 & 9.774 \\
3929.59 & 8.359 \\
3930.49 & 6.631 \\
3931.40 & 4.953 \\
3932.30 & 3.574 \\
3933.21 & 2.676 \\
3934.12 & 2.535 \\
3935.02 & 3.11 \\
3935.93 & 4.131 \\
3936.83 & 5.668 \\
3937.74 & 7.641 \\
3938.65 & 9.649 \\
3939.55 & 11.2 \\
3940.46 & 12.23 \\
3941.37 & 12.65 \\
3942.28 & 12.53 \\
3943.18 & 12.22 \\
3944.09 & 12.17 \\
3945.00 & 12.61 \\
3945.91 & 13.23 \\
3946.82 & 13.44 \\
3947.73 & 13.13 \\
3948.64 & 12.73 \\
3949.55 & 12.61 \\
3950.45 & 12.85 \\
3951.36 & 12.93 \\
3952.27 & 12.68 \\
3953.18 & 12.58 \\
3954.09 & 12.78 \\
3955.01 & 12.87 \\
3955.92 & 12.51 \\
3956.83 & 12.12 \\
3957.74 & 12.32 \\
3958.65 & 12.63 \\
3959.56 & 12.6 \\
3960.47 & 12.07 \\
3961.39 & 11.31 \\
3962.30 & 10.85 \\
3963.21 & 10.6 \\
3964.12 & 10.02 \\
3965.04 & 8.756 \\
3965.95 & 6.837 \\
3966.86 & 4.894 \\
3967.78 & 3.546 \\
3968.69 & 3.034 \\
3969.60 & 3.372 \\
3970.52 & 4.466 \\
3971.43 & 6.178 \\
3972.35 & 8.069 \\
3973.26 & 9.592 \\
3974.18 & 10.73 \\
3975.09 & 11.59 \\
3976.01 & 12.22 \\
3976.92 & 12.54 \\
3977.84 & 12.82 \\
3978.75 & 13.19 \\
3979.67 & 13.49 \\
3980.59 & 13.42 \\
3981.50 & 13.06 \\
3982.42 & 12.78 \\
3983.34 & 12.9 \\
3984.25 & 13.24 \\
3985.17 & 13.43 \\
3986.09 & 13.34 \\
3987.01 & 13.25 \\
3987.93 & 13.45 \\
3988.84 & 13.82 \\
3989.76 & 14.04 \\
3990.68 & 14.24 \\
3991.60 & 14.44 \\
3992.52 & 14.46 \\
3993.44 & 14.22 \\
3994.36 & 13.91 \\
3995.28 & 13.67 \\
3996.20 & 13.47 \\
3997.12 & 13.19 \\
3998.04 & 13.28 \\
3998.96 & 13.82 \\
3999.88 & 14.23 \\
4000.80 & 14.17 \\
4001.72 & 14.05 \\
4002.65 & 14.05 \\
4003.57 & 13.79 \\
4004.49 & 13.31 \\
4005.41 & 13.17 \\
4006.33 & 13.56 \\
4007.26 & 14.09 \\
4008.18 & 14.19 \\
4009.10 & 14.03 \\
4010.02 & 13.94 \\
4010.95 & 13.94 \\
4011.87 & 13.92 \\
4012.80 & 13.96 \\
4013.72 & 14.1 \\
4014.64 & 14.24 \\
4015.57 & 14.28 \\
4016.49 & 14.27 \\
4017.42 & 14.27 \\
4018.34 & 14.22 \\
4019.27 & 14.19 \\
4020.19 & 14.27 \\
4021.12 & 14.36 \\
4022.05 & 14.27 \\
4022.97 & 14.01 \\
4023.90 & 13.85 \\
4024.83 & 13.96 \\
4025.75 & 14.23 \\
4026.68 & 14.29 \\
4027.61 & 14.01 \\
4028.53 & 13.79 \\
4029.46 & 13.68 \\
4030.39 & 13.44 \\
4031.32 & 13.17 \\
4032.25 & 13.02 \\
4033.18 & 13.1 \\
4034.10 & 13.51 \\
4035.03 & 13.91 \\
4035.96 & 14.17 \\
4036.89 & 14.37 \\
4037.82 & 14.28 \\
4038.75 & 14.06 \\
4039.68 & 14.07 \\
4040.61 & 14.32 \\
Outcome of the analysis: 27.1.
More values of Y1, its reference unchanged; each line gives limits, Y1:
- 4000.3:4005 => 27.7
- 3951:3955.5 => 25.5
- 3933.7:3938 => 9.0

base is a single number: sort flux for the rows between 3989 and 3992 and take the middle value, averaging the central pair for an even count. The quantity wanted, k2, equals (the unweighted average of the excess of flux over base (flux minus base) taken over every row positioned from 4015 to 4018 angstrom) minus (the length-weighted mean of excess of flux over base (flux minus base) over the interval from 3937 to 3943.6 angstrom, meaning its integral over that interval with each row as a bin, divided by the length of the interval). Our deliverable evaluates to 3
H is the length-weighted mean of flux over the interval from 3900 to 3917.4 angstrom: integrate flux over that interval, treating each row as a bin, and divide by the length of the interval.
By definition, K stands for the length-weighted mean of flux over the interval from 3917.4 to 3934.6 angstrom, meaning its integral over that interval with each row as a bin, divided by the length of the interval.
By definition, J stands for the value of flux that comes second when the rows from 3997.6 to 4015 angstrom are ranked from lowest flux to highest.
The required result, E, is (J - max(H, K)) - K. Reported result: -9.3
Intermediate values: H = 13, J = 13.28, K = 9.8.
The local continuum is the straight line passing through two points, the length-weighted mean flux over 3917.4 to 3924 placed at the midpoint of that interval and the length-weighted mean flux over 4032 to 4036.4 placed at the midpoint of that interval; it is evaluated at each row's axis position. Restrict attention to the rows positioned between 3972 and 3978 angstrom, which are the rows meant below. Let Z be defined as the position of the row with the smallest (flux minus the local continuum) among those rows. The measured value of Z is 3972.35 angstrom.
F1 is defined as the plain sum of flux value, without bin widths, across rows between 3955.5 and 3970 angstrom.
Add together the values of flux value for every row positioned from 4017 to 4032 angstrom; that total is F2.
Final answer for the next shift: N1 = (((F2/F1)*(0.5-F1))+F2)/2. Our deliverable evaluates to 0.38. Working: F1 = 147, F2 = 224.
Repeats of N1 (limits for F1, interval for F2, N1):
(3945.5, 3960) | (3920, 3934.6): 0.18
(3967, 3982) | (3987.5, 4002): 0.37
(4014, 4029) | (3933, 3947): 0.16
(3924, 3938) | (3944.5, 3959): 0.43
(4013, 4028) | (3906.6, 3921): 0.23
